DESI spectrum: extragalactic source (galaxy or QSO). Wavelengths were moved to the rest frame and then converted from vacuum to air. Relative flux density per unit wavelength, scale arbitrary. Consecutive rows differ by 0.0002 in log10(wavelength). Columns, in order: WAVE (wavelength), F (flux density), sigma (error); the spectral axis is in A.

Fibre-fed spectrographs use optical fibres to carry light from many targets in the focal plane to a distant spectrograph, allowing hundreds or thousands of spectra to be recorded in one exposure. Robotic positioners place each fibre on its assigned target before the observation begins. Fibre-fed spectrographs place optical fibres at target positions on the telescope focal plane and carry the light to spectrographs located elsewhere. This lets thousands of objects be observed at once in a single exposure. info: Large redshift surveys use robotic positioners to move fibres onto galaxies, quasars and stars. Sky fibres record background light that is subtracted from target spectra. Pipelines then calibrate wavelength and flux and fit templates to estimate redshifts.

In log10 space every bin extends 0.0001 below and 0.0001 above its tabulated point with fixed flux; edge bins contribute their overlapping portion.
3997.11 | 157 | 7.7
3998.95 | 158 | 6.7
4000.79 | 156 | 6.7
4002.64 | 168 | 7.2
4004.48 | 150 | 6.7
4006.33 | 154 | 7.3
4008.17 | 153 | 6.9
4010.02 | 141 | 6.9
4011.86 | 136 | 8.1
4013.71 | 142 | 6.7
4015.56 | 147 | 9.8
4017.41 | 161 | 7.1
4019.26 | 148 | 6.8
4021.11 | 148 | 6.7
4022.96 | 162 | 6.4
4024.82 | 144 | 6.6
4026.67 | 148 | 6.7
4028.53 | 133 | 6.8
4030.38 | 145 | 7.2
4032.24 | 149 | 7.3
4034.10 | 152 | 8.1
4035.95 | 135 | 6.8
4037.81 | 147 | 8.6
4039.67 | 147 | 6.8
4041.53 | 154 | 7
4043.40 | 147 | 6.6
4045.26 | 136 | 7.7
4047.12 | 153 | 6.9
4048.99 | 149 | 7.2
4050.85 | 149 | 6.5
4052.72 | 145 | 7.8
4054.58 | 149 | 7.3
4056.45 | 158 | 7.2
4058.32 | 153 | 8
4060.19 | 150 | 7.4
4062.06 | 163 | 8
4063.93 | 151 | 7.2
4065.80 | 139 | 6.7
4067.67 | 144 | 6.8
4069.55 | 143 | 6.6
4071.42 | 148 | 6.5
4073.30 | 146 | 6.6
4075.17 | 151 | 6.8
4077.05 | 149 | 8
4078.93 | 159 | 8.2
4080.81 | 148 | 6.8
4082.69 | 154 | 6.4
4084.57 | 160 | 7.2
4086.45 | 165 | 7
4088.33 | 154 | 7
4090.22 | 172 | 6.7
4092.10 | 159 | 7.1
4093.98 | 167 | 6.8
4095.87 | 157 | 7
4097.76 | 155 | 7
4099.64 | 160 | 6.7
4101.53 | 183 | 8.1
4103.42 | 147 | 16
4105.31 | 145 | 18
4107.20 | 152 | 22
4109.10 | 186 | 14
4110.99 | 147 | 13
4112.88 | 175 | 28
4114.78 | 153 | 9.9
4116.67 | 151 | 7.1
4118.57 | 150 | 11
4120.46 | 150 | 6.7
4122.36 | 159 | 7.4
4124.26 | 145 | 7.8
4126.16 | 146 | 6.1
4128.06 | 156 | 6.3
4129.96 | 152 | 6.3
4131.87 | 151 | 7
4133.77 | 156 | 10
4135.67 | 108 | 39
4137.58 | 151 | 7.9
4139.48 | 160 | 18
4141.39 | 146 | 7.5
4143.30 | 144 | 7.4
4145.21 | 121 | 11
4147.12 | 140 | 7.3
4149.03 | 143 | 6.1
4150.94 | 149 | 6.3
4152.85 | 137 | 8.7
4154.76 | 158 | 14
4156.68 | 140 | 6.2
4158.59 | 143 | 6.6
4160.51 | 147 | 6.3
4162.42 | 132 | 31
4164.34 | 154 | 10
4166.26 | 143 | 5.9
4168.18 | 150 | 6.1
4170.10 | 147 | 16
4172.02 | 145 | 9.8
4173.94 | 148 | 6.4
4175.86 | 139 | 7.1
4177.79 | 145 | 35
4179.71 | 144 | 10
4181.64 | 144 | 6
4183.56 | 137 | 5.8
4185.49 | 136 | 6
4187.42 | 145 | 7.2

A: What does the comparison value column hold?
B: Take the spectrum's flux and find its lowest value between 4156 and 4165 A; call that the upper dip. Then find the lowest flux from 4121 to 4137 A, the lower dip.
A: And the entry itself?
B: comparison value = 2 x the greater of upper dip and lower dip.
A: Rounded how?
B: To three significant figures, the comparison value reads 264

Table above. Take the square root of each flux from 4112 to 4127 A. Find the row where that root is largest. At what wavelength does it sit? 4112.88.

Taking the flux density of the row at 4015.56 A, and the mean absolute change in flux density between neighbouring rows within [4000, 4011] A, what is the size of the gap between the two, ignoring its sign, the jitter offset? 138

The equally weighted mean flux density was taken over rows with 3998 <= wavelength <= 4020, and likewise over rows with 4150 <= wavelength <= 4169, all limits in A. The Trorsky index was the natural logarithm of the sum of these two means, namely 5.69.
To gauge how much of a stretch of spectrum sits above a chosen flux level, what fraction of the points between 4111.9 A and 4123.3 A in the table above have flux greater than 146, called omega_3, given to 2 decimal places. 1.00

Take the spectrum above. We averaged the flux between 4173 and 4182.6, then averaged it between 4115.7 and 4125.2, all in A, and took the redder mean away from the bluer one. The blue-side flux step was 7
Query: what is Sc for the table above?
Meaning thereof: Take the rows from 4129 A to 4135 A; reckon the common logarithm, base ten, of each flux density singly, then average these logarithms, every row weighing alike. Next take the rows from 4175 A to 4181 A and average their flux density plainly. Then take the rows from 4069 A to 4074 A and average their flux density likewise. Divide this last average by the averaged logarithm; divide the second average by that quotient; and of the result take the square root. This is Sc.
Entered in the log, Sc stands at 1.46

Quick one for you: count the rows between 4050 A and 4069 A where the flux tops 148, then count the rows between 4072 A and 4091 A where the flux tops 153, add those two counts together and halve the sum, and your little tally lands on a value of 6.5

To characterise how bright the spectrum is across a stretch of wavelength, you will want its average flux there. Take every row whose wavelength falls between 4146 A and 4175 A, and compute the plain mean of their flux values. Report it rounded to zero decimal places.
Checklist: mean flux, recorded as 145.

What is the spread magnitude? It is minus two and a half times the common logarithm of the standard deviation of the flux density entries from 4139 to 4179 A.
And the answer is -2.3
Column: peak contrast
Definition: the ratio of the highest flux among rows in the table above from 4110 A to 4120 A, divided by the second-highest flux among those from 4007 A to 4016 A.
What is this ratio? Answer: 1.19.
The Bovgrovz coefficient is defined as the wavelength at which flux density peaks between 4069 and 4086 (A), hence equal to 4084.57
